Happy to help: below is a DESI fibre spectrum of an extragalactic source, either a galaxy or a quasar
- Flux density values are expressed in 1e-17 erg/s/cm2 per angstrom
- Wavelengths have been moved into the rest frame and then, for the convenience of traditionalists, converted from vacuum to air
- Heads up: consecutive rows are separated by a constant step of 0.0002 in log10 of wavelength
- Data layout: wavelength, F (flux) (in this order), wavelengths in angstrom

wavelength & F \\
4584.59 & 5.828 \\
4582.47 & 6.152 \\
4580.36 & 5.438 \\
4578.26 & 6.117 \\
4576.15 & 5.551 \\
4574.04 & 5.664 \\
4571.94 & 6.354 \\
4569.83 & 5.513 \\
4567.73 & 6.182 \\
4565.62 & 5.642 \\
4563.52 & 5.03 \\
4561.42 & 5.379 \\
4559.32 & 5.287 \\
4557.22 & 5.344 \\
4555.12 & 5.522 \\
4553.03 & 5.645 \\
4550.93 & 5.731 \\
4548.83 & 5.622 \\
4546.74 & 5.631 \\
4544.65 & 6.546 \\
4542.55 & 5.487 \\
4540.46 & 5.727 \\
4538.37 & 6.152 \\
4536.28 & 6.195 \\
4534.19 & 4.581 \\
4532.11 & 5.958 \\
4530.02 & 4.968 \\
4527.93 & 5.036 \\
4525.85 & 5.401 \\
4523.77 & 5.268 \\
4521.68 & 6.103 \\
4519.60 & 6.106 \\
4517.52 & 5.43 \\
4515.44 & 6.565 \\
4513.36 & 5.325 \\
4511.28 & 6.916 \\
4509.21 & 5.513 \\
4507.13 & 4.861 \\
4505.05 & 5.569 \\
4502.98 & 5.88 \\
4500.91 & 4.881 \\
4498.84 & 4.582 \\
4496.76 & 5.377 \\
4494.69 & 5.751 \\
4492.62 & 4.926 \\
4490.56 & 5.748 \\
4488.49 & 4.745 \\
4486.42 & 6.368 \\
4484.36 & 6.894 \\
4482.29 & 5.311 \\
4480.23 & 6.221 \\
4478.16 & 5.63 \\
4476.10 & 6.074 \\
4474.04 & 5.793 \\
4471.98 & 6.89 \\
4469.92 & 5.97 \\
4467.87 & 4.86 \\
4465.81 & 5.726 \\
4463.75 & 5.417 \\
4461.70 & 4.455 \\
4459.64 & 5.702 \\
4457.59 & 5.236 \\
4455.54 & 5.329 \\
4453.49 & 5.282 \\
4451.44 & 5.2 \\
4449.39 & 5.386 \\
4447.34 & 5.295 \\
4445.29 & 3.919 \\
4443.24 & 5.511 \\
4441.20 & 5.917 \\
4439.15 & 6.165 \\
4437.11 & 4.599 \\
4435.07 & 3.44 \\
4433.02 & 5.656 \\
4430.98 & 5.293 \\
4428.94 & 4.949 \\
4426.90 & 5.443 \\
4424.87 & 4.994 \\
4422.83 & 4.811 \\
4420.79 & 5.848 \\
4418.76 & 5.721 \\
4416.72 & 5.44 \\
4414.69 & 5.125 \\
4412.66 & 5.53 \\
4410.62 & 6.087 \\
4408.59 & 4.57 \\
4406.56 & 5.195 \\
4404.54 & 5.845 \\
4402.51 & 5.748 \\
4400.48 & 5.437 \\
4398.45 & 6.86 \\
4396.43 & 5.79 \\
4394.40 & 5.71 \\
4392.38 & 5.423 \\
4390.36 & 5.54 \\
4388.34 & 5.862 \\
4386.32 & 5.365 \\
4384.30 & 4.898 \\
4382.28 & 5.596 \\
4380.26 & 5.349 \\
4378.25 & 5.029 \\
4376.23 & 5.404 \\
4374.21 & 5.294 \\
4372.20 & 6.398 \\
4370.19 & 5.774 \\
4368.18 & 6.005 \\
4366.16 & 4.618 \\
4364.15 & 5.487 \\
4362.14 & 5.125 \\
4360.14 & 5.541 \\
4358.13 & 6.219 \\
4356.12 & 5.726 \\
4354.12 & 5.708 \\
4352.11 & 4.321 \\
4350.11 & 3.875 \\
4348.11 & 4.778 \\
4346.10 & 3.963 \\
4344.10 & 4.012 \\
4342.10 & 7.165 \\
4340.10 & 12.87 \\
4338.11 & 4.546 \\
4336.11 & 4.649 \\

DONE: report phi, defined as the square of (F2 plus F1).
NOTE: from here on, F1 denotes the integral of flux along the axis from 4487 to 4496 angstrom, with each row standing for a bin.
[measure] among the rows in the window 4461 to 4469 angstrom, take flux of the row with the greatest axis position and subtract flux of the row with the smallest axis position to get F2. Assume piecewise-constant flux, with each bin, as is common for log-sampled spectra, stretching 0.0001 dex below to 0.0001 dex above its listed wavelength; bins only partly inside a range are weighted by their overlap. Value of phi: 2358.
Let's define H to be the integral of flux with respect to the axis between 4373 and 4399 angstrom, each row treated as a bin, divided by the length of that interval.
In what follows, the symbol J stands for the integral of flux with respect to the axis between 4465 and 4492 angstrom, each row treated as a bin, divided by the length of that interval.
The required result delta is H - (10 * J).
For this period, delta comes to -53.0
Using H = 5.53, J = 5.85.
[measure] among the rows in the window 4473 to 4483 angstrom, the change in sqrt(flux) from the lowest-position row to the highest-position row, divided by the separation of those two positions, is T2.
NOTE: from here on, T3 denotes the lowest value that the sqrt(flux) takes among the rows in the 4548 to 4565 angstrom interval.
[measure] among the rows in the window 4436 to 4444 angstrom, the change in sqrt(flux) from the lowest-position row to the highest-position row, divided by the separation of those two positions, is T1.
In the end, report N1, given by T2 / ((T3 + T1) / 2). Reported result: -0.011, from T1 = 0.033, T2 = -0.012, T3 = 2.24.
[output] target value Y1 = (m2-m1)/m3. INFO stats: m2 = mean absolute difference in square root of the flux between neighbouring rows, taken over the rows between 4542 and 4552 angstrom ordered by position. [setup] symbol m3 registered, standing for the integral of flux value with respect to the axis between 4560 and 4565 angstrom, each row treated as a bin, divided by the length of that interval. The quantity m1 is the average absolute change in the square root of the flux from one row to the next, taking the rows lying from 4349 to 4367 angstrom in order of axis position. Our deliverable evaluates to -0.004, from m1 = 0.128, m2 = 0.107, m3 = 5.25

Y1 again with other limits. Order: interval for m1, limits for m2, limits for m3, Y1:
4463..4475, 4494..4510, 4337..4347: -0.008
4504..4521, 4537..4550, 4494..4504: -0.021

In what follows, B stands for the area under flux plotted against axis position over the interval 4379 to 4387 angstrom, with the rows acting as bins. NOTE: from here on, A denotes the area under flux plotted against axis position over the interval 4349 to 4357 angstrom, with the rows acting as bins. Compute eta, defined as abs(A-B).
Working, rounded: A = 39.2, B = 42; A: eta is 3.2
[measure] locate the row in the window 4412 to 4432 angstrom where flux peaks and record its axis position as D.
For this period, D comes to 4420.79 angstrom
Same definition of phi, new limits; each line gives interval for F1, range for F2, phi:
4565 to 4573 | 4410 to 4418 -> 2194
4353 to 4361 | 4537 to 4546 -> 2173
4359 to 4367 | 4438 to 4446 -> 1565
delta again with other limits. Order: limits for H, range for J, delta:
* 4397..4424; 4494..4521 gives -50.5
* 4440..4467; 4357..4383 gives -50.0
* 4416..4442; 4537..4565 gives -51.1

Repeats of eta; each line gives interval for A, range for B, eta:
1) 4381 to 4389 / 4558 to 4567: 5.0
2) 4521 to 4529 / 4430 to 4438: 5.4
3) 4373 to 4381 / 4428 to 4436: 3.6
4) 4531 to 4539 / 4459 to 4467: 3.2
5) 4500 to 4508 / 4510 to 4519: 11.9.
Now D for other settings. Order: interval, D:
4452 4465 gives 4459.64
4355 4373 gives 4372.20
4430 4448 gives 4439.15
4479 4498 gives 4484.36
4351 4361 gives 4358.13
